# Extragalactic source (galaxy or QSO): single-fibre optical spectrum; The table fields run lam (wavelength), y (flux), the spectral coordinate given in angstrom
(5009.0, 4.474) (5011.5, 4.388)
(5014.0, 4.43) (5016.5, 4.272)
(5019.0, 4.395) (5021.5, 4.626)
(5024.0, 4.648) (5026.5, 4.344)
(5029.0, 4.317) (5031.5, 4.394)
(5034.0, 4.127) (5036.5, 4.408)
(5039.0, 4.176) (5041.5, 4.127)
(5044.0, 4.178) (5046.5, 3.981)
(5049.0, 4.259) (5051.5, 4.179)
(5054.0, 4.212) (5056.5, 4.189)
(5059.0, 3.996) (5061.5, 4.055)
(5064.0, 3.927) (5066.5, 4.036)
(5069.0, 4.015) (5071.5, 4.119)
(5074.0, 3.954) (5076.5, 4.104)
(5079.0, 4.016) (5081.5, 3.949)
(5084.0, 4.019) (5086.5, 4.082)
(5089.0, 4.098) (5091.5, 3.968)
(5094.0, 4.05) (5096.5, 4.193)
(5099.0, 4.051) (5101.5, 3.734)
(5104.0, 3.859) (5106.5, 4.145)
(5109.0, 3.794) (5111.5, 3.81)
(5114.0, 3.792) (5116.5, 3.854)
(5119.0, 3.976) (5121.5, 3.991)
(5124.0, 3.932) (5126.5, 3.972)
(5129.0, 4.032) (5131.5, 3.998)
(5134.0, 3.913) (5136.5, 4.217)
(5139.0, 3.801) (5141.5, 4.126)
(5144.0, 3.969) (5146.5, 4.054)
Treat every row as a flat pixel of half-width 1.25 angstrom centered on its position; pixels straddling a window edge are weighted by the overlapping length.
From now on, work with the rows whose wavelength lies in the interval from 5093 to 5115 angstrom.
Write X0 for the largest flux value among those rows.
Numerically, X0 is 4.193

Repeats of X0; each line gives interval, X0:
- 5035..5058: 4.408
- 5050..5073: 4.212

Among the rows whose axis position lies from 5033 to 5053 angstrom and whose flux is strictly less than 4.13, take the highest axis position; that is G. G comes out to 5046.5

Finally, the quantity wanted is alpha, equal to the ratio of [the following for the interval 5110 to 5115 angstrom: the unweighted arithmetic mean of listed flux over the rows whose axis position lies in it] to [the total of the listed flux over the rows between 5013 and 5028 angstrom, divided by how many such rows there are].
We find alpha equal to 0.85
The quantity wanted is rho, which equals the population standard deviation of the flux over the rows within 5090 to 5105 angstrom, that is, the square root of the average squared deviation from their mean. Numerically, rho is 0.15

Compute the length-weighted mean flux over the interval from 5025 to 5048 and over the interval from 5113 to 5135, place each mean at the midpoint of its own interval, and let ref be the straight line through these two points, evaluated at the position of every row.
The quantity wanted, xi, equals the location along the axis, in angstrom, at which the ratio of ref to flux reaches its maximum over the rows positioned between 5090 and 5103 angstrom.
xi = 5101.5 angstrom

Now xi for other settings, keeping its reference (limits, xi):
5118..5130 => 5124.0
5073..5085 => 5074.0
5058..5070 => 5064.0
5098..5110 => 5101.5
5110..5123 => 5114.0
